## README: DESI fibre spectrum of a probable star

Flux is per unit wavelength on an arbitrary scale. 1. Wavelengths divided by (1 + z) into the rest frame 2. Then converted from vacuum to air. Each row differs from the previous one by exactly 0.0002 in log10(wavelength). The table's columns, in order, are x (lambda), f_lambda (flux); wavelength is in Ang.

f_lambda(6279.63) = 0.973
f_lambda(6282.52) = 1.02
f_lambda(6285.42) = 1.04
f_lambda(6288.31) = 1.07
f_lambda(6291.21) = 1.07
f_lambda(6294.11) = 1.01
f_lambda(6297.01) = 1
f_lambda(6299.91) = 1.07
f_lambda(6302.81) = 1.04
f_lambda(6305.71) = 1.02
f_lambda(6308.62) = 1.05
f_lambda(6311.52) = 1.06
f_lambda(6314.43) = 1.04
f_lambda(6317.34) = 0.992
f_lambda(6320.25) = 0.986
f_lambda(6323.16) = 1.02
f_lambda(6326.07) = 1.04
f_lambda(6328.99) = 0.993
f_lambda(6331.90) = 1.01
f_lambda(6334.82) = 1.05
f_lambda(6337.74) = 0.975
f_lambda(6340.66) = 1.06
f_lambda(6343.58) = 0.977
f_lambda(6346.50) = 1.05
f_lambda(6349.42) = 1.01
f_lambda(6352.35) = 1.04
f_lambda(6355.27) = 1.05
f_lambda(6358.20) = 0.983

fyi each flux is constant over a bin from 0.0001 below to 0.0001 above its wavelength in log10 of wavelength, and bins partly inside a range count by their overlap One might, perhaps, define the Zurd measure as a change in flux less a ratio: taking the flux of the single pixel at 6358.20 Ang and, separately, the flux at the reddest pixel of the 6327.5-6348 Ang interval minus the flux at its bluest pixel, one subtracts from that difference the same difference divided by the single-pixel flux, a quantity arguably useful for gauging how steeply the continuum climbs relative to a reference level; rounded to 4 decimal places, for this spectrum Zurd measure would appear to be -0.0010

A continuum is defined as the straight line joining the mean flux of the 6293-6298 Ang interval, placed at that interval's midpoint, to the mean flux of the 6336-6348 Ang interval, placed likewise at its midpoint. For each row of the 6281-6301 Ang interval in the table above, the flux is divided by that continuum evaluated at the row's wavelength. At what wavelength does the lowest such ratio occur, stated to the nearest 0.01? 6297.01 Ang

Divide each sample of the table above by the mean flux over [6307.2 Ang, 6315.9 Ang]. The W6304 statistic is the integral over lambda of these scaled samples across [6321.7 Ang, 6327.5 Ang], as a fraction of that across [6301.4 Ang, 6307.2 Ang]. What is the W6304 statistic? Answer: 1.00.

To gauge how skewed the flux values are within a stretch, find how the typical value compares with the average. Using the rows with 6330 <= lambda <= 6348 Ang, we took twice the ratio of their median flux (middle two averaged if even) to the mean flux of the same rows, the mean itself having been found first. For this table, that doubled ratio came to 2.02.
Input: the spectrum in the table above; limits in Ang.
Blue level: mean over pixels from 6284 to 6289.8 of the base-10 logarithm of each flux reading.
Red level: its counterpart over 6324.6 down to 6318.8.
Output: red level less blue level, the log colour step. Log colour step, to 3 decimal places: -0.022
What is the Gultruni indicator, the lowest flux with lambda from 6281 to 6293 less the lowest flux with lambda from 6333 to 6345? 0.045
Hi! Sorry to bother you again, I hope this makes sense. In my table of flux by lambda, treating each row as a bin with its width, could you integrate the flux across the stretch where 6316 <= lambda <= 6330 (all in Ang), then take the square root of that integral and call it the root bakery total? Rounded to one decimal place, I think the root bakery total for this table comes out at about 3.8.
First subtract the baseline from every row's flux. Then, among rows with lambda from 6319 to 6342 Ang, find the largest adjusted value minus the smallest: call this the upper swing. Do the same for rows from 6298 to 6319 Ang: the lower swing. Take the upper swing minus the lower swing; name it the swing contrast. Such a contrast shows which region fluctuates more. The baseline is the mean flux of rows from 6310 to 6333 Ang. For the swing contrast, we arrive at 0.007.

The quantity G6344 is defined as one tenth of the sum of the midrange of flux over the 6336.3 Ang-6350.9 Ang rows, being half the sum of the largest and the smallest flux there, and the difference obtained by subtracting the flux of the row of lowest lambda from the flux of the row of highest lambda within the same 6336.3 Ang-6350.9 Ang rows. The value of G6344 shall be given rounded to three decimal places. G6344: 0.105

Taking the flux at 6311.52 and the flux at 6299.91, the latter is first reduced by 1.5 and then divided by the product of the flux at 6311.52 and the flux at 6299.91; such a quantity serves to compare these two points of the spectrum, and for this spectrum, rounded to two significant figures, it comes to -0.38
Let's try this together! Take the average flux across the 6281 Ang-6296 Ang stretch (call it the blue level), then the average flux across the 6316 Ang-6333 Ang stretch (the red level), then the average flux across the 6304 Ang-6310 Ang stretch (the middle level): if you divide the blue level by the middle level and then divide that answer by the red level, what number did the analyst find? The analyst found 1.00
